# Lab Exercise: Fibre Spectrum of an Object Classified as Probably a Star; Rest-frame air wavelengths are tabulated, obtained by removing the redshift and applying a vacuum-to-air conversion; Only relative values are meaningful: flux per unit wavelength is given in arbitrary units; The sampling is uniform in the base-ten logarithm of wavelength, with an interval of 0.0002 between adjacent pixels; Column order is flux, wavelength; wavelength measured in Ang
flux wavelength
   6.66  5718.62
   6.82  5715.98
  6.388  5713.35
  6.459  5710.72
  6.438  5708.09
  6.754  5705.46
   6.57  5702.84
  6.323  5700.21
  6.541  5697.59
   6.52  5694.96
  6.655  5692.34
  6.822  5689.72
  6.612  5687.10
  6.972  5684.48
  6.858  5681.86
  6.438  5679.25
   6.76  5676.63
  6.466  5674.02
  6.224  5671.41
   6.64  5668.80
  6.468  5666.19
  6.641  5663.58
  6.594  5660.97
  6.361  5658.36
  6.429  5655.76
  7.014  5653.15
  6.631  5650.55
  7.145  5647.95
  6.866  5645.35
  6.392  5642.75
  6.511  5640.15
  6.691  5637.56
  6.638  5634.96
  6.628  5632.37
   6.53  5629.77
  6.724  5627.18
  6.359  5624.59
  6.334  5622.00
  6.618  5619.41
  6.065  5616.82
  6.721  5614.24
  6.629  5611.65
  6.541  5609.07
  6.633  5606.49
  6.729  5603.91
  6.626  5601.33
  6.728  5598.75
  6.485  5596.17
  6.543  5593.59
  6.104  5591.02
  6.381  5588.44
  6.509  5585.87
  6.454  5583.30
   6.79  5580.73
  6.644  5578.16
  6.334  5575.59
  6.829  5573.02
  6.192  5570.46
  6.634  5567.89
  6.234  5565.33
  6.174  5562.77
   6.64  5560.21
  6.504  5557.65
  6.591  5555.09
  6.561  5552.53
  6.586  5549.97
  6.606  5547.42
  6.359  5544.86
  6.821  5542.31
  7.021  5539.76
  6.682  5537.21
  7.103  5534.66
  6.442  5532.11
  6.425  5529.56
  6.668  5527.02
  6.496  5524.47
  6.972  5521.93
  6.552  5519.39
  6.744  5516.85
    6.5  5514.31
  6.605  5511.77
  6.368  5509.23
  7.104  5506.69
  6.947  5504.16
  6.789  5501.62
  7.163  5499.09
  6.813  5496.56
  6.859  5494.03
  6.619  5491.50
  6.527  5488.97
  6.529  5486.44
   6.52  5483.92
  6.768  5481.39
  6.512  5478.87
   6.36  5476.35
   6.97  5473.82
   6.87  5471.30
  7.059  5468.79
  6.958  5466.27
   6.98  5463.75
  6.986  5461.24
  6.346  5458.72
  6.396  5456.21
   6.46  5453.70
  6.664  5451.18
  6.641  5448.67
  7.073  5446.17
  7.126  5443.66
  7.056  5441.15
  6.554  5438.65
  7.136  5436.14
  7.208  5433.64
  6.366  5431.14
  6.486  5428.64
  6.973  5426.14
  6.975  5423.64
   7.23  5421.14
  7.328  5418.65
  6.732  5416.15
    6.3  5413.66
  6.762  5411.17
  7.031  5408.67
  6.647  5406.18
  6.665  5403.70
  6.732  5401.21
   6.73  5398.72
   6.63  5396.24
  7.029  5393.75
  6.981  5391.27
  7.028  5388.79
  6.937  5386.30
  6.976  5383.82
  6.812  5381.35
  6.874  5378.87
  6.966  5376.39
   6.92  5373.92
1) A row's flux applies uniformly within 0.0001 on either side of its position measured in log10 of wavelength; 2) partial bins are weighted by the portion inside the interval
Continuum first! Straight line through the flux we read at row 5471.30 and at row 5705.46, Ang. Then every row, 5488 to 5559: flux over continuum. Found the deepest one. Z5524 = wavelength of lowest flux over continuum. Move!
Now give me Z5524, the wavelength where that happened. 5509.23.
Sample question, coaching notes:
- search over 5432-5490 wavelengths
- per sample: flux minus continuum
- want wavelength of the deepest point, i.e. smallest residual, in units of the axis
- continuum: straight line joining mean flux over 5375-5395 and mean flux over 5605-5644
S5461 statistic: 5458.72 Ang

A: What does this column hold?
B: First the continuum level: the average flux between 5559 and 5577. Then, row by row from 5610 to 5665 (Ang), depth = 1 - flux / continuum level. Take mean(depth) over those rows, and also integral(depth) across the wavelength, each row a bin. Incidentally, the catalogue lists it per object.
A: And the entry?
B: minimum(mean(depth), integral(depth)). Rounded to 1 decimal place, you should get -1.4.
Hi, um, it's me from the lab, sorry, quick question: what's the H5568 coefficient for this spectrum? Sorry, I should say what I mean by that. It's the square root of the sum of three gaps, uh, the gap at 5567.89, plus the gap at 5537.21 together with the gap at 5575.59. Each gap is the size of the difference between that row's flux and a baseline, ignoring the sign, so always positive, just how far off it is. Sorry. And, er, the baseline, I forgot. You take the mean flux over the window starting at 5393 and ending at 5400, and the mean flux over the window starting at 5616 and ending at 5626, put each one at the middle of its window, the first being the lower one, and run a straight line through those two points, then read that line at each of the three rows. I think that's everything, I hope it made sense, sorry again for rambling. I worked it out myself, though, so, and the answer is 0.67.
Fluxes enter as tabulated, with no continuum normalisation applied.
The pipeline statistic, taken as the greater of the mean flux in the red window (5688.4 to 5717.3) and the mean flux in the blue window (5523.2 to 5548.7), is 6.66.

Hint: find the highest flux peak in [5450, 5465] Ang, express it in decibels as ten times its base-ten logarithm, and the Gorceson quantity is 8.44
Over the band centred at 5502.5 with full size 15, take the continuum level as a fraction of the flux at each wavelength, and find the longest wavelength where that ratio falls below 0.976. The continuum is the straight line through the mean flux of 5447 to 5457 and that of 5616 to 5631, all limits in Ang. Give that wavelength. 5506.69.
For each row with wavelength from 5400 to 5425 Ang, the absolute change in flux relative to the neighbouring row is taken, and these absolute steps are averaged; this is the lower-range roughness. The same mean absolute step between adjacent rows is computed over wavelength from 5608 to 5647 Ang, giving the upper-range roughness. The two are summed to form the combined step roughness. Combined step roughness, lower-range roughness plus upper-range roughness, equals 0.515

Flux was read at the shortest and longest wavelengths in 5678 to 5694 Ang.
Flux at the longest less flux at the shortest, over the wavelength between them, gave 0.017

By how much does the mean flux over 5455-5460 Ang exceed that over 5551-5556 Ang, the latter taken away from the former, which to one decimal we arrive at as -0.2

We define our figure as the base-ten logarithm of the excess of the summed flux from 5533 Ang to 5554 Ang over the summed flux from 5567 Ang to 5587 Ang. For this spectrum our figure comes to 0.13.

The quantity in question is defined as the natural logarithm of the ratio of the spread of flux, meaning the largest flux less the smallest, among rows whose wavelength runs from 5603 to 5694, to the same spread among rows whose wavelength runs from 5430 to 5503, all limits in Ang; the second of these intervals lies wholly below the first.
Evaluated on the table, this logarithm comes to 0.23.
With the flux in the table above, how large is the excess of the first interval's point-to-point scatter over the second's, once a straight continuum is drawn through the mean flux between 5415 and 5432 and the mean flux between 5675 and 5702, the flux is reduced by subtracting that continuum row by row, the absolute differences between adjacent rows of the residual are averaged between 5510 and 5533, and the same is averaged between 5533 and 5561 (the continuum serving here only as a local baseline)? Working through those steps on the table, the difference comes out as 0.04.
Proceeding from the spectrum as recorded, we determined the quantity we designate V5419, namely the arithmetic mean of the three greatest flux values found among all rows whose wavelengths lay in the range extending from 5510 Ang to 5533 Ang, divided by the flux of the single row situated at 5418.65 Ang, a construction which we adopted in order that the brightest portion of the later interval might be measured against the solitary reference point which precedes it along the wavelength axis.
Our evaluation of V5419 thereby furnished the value 0.93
